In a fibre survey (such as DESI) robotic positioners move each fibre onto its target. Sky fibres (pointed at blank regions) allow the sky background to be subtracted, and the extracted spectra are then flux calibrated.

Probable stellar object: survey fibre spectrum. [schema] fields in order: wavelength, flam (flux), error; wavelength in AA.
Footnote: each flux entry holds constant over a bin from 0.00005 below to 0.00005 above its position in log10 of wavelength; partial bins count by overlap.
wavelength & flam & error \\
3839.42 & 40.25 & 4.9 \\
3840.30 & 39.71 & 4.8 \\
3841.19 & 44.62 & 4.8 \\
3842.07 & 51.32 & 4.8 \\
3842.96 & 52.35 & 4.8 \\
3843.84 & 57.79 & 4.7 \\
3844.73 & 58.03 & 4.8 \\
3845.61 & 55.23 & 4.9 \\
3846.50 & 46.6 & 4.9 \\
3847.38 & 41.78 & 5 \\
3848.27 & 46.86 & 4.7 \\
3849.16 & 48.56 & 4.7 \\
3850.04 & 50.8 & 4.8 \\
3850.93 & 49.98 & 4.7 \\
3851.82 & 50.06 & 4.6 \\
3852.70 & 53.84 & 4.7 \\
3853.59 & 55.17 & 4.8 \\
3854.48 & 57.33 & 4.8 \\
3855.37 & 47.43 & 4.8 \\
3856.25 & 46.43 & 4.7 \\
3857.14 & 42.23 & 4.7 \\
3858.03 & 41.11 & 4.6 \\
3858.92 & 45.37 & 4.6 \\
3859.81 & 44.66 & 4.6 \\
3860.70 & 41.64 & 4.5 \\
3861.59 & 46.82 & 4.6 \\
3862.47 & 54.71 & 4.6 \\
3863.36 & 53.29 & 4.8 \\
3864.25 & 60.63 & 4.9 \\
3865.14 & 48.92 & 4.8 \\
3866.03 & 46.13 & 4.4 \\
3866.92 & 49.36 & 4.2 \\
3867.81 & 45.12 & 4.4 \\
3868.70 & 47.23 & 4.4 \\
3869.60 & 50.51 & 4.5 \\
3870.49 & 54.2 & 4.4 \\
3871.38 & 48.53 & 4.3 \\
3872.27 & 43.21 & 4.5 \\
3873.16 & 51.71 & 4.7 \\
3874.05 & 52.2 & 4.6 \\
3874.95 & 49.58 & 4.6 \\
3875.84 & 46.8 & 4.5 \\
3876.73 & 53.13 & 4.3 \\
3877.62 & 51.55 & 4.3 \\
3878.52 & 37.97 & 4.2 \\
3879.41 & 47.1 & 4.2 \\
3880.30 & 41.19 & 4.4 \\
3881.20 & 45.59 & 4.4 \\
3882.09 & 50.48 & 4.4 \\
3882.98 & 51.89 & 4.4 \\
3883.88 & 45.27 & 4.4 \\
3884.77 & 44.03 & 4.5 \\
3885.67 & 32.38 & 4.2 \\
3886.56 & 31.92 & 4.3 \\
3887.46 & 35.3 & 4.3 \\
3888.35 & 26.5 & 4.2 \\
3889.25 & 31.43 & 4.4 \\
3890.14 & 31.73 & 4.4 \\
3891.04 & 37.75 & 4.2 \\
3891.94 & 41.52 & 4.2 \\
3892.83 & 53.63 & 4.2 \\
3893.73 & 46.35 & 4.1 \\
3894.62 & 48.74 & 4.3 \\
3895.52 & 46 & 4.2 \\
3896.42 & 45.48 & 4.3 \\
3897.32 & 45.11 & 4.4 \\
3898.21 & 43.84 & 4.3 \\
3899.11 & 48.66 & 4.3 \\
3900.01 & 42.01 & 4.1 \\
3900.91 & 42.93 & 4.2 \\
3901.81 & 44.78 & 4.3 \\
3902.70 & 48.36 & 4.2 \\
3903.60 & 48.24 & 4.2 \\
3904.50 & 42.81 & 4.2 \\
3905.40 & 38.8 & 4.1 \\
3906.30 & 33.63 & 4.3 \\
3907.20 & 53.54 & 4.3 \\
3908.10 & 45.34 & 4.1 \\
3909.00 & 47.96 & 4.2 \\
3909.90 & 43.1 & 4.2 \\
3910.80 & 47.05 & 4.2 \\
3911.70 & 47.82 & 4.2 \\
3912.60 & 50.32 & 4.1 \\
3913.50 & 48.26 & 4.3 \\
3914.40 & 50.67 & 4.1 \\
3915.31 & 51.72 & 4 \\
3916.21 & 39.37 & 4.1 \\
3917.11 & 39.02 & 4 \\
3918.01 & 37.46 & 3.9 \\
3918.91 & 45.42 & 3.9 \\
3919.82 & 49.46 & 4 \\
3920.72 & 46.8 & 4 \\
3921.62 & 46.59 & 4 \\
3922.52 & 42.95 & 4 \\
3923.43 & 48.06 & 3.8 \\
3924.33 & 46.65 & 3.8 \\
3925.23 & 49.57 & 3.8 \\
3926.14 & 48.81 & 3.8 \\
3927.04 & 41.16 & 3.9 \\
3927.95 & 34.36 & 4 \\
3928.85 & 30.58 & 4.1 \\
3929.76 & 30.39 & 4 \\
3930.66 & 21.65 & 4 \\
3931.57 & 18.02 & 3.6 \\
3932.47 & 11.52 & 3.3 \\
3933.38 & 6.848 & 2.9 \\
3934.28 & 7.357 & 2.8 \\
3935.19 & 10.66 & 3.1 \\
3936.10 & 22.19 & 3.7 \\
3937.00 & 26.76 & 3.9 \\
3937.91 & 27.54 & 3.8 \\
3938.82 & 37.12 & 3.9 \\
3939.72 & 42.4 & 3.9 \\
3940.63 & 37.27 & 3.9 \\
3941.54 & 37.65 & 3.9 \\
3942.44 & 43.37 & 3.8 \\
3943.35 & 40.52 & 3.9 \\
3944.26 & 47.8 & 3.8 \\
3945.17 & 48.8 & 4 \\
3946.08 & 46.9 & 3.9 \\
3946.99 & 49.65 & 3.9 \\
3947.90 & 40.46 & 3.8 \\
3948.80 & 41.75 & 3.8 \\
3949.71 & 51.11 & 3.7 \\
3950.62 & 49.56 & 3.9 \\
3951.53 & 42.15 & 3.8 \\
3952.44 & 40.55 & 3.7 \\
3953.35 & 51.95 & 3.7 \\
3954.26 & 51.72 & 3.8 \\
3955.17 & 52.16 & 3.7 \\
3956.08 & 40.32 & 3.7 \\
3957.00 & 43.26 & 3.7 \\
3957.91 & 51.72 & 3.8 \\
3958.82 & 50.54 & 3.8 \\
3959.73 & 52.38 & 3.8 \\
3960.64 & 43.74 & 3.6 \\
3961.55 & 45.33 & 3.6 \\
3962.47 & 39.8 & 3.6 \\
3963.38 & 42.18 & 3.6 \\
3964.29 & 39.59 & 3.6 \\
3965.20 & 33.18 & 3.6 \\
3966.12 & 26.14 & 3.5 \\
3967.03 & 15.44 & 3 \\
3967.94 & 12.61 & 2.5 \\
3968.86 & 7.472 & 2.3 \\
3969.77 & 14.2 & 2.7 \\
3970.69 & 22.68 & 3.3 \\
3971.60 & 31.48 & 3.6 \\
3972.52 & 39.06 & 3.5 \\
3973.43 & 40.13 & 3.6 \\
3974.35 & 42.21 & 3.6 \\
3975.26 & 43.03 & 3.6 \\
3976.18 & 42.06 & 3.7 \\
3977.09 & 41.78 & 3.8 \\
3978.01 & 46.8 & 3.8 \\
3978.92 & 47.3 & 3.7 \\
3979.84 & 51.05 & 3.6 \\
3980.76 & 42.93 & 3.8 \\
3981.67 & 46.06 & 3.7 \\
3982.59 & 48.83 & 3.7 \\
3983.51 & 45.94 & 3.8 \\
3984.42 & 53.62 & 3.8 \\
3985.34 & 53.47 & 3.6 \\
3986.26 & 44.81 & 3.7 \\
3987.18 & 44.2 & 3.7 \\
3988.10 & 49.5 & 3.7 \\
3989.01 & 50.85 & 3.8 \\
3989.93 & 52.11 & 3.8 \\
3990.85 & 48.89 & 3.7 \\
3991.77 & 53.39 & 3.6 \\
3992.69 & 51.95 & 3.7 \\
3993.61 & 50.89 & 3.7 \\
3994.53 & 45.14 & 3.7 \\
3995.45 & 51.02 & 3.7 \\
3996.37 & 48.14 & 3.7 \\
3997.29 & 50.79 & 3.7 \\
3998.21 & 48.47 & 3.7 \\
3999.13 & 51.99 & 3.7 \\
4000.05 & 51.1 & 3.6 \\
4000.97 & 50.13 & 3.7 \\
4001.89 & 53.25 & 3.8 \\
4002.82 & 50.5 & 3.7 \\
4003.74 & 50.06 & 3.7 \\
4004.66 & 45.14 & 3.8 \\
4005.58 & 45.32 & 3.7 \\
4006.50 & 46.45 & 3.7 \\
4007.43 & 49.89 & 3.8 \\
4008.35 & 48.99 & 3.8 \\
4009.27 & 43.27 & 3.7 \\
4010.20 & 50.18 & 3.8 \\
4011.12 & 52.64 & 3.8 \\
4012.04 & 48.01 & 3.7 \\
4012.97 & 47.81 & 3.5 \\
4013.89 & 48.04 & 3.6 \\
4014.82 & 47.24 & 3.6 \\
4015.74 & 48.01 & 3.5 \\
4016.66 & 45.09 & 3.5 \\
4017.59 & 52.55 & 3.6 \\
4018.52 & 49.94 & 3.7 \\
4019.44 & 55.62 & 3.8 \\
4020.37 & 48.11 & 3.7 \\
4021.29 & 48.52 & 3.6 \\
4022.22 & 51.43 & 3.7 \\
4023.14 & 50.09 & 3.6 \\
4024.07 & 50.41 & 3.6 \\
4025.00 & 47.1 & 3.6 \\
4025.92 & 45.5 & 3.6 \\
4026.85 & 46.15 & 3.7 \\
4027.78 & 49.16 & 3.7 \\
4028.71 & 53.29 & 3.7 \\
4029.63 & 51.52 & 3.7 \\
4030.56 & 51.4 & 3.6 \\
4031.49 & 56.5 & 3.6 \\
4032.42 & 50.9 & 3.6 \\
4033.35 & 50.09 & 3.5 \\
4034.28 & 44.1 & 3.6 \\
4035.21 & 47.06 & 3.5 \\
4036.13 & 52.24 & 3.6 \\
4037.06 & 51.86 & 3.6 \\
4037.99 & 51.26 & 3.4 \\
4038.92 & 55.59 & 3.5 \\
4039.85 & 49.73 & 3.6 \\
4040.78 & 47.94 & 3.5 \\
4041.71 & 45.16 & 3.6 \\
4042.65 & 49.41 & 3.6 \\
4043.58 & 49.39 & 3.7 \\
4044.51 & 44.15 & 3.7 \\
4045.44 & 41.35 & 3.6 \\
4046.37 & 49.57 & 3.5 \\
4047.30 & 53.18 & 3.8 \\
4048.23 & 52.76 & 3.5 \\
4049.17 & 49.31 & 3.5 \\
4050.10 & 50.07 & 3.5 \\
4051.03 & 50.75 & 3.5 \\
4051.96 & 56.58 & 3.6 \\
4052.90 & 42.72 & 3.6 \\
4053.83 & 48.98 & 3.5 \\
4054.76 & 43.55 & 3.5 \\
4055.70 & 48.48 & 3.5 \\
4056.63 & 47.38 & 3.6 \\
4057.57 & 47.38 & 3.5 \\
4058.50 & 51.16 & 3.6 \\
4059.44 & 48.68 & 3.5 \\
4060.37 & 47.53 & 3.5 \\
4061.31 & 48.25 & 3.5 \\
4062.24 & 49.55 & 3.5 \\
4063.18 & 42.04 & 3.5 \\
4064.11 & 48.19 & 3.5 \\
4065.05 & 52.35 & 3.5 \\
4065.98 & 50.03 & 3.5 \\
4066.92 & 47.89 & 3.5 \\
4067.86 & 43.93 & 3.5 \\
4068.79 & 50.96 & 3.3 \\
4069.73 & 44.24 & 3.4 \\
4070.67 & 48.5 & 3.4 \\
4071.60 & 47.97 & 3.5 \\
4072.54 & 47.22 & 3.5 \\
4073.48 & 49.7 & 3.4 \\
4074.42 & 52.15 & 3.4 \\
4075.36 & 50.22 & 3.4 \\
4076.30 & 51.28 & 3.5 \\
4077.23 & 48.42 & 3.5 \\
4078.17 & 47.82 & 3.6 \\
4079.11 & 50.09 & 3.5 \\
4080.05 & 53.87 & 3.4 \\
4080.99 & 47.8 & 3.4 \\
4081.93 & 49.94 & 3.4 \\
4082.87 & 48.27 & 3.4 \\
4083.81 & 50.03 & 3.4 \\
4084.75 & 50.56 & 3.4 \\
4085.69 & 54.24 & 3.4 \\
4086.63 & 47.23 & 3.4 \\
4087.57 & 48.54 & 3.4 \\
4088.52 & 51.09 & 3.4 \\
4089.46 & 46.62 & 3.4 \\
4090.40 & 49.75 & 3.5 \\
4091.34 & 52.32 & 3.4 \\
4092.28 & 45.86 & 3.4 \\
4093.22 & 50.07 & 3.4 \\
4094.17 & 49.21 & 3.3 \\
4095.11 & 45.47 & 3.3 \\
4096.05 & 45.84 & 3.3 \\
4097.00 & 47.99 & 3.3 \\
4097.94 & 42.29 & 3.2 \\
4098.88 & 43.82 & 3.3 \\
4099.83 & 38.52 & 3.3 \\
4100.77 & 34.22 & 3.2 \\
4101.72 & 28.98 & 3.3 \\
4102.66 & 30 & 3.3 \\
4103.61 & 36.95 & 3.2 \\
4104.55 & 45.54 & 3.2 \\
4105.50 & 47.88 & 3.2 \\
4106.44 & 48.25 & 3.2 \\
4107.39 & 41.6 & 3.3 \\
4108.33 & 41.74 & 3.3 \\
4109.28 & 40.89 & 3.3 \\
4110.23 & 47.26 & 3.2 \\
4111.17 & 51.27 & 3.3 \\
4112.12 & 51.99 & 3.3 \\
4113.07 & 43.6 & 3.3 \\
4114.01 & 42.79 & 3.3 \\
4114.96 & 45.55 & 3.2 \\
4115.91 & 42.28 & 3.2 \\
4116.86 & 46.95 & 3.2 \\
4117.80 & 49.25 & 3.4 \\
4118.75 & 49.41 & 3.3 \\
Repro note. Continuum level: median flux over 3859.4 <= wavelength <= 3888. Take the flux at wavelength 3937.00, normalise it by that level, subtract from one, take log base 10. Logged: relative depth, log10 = -0.36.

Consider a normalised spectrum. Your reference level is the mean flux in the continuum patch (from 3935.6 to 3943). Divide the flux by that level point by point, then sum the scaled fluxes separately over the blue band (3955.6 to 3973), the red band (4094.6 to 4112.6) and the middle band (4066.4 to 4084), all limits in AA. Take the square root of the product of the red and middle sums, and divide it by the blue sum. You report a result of 1.33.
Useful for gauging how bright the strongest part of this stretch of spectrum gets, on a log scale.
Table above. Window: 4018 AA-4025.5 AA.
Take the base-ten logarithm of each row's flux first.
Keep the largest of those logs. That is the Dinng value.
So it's 1.75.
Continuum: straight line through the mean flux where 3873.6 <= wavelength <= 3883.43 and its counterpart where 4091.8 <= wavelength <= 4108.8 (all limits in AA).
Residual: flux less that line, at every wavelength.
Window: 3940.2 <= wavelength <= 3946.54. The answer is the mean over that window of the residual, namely -3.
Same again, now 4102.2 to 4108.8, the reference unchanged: -1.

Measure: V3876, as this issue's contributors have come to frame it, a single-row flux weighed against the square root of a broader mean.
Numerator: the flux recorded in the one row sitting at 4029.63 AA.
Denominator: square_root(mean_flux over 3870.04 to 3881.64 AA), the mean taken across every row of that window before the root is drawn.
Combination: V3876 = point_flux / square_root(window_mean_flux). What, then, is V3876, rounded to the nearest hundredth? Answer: 7.44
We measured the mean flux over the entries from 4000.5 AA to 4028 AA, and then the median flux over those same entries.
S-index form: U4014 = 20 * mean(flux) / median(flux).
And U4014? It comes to 20.0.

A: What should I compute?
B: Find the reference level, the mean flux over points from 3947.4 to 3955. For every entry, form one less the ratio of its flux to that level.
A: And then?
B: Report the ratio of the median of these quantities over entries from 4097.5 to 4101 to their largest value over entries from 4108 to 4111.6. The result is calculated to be 1.1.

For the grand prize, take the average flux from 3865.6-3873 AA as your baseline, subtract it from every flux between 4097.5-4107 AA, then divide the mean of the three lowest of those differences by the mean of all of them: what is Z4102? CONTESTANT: 2.0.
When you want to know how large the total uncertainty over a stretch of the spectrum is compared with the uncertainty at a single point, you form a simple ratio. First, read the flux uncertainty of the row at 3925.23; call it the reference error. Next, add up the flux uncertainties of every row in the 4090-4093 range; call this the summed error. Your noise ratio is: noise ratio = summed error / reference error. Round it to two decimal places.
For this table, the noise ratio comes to 2.71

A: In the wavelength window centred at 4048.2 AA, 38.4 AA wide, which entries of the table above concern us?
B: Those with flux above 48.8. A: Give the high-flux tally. 24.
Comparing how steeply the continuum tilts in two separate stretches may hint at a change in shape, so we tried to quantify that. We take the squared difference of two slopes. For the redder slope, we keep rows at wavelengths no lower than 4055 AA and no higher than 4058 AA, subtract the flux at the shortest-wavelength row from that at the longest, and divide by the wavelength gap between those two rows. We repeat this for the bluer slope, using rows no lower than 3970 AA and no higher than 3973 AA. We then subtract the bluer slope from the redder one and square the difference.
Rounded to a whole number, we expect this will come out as 91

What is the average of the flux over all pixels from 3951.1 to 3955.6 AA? 48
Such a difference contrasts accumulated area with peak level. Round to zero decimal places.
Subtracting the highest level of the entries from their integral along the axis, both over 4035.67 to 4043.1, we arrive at 319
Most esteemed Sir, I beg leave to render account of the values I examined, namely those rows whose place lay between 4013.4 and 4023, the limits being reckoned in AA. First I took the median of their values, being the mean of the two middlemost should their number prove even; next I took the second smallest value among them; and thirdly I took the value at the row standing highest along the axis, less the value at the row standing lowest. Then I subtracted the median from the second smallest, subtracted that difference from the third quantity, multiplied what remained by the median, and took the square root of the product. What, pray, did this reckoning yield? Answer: 15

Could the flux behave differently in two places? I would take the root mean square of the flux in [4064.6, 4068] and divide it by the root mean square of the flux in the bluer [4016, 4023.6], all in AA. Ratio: 0.97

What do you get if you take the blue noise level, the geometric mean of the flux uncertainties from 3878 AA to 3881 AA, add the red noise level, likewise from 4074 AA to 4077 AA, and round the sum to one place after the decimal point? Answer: 7.7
